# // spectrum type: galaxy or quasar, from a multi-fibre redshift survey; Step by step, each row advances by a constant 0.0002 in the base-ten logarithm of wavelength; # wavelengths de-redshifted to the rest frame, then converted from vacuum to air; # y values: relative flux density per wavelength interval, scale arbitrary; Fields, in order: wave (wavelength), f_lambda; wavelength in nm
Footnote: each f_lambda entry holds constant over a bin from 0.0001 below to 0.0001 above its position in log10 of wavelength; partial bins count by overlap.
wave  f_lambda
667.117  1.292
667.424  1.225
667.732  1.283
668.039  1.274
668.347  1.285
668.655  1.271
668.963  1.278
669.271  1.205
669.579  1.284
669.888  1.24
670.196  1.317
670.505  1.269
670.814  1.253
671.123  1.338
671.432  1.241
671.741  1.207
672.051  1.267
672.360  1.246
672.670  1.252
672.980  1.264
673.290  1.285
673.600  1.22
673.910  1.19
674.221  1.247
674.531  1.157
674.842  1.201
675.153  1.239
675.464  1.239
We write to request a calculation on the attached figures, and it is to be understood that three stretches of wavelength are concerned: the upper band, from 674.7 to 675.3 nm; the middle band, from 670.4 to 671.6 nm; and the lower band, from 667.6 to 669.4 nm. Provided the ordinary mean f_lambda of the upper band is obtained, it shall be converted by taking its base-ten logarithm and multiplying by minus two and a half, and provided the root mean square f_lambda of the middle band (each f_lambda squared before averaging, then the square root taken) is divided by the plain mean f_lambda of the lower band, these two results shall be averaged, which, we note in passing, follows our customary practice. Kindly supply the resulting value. 0.396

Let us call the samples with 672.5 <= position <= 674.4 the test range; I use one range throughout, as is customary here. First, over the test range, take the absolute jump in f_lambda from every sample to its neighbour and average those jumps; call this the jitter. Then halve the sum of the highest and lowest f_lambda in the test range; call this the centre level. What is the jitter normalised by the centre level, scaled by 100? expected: 3.0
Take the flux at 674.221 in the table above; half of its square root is 0.558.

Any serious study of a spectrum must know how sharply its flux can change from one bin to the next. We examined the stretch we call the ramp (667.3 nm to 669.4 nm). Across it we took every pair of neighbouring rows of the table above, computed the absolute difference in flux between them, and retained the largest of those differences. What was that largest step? 0.073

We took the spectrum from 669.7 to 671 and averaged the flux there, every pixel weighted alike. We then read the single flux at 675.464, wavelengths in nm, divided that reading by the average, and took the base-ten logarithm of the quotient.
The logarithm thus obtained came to -0.011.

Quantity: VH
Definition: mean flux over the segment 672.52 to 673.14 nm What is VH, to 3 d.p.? 1.258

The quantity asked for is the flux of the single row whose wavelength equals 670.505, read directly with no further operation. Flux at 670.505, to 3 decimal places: 1.269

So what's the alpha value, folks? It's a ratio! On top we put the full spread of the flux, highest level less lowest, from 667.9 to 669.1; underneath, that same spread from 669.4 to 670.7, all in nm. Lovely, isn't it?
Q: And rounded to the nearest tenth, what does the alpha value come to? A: 0.2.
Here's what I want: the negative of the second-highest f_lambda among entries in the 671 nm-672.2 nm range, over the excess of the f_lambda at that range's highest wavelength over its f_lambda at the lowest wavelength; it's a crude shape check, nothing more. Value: 18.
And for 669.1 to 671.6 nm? -37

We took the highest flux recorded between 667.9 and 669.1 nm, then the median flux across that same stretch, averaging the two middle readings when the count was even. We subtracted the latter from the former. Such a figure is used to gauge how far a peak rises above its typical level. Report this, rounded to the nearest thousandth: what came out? 0.009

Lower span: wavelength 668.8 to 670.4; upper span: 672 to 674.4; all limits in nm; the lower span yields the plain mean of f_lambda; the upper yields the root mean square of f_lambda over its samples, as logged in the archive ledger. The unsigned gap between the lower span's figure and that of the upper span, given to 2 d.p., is 0.02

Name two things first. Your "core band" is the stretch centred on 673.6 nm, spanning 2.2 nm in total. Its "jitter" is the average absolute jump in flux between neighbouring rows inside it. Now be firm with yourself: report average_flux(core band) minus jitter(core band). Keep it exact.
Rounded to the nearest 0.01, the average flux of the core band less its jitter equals 1.18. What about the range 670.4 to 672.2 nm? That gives 1.20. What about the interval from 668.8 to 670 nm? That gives 1.19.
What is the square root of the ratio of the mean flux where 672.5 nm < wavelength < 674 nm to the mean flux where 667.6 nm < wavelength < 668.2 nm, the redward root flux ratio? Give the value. 0.986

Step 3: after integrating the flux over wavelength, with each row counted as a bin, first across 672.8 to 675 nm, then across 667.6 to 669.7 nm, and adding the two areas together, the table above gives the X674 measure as 5.4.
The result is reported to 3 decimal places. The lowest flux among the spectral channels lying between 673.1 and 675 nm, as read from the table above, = 1.157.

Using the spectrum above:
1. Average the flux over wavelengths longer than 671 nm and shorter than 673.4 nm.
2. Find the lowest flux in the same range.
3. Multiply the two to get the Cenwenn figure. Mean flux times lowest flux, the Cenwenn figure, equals 1.52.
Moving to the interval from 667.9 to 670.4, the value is 1.53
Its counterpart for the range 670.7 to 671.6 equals 1.59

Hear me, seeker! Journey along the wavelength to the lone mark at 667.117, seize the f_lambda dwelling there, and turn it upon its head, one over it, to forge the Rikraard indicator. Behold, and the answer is 0.774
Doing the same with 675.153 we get 0.807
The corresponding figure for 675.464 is 0.807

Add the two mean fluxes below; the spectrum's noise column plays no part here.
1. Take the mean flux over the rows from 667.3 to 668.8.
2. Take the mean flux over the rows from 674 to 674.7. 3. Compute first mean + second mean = 2.47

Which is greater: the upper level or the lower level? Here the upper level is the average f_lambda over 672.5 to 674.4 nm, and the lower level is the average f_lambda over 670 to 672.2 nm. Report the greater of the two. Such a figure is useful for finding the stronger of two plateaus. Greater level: 1.27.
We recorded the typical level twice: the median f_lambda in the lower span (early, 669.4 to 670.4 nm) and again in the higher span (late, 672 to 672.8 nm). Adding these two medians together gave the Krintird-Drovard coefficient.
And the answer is 2.54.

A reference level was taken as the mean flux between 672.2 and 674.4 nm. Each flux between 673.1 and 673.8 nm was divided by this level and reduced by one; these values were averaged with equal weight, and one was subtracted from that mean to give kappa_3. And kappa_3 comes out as -0.99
